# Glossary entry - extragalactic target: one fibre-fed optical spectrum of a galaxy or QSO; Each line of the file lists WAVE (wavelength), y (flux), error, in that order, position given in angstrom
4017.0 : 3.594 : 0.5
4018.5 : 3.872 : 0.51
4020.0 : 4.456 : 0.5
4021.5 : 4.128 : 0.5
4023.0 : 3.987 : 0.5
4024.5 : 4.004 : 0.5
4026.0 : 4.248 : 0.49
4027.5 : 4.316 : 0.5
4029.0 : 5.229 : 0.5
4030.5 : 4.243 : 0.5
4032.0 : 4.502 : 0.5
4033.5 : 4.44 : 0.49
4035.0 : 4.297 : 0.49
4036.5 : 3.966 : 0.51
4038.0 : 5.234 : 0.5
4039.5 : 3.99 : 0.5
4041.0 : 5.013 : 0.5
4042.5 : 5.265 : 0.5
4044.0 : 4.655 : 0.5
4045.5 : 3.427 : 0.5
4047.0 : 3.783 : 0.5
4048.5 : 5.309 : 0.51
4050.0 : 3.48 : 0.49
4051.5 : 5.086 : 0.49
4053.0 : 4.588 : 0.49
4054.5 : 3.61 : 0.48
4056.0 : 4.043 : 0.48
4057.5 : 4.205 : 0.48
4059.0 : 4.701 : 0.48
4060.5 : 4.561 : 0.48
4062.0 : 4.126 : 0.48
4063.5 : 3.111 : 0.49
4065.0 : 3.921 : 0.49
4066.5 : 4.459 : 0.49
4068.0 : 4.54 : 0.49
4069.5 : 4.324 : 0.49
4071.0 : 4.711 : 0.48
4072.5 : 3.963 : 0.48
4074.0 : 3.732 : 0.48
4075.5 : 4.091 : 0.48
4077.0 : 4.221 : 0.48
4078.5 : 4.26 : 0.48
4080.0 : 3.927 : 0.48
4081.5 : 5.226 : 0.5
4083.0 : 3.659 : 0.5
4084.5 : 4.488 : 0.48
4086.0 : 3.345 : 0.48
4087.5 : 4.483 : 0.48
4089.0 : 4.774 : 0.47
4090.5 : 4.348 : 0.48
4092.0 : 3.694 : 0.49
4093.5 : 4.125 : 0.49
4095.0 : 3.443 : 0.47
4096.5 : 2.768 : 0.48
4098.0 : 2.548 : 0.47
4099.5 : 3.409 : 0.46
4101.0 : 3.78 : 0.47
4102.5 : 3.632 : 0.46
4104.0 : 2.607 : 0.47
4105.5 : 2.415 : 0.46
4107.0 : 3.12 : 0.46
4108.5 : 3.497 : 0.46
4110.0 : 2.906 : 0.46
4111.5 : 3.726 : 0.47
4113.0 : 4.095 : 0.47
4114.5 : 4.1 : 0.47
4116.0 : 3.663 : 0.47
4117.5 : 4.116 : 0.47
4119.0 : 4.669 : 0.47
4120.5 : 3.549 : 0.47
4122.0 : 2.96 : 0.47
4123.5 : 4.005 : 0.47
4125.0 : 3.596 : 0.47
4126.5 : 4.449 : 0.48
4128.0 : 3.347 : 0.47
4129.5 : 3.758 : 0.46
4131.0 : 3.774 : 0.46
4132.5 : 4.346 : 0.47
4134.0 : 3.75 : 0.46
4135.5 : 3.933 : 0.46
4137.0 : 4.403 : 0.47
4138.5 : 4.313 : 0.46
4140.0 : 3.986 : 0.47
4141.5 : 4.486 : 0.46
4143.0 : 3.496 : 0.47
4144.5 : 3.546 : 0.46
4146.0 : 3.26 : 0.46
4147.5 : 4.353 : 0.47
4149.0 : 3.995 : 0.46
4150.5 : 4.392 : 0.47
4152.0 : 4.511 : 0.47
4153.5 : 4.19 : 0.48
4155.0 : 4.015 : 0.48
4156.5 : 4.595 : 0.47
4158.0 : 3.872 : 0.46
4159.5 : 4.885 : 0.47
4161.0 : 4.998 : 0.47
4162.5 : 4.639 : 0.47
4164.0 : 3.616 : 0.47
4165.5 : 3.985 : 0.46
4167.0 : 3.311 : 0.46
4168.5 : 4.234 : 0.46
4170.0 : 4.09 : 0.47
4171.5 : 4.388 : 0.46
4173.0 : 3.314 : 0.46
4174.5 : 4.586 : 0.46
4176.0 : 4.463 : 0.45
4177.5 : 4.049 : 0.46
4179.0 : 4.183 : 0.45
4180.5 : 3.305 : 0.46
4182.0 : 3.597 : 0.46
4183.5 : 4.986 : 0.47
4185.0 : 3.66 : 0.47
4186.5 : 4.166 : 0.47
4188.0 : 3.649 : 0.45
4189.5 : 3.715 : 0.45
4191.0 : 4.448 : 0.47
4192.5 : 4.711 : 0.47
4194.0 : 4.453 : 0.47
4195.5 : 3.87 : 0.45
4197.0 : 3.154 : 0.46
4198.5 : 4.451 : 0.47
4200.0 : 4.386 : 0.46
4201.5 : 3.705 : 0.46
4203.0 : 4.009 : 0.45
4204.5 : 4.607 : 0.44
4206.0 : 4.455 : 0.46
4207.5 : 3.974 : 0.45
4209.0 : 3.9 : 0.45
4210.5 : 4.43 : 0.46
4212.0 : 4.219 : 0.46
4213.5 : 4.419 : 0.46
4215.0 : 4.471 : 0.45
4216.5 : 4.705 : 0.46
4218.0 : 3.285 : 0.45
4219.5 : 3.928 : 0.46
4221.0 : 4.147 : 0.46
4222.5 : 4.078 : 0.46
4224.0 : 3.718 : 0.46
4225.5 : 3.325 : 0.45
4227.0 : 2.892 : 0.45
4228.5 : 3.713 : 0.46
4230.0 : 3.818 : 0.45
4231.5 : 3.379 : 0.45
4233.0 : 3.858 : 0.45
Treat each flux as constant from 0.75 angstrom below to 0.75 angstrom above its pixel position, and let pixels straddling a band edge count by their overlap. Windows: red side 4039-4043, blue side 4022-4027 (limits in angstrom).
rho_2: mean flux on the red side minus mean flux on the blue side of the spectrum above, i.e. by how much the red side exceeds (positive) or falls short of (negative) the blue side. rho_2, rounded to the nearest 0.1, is 0.7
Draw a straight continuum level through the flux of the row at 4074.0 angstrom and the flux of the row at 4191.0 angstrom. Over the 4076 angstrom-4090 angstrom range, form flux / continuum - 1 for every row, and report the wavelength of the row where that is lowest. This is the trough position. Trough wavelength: 4086.0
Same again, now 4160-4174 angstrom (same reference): 4173.0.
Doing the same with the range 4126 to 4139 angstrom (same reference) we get 4128.0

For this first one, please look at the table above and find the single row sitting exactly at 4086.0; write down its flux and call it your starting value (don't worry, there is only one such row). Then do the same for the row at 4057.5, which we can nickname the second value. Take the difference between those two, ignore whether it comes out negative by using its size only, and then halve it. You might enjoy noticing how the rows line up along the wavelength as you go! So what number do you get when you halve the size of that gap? 0.43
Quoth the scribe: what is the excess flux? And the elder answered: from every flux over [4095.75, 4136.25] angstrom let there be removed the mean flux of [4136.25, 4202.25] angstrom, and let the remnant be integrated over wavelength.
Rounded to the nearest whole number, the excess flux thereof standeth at -21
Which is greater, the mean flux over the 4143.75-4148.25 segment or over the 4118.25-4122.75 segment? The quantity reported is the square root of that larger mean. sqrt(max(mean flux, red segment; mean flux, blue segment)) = 1.93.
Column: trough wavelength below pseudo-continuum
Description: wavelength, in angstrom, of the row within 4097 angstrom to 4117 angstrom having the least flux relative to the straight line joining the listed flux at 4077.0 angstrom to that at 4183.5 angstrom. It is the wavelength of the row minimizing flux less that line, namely 4105.5 angstrom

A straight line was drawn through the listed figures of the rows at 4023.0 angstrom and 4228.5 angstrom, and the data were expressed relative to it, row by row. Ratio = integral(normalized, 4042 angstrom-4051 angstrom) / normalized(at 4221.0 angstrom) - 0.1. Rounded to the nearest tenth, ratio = 8.7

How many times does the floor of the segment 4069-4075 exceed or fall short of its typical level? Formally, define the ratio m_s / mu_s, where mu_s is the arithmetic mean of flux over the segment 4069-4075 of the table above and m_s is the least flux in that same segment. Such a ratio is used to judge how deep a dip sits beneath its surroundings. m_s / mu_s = 0.89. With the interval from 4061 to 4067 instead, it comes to 0.80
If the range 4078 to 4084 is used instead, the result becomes 0.86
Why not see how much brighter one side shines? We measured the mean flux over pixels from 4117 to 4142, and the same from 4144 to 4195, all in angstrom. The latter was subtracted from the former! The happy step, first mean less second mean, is -0.16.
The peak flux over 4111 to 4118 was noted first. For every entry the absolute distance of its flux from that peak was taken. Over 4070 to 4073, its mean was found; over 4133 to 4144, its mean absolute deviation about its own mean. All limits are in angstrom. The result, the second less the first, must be -0.25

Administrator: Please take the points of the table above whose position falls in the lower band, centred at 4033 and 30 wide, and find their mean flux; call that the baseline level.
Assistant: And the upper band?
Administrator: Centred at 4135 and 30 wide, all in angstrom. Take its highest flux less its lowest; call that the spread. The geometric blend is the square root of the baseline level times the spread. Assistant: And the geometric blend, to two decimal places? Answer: 2.58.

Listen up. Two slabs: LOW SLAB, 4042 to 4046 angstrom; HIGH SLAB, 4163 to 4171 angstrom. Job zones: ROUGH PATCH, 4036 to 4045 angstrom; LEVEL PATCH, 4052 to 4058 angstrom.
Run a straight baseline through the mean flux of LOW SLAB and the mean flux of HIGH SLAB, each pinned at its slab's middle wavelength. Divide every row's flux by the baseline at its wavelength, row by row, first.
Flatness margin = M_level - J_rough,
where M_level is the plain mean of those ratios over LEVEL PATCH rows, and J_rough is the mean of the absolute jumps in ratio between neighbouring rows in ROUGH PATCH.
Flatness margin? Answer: 0.74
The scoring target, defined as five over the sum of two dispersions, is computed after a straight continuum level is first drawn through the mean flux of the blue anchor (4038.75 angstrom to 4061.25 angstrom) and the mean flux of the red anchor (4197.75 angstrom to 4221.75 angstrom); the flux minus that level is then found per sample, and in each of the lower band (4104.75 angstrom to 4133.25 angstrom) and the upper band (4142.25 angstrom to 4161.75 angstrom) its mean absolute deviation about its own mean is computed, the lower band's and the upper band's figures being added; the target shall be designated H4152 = 5.73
